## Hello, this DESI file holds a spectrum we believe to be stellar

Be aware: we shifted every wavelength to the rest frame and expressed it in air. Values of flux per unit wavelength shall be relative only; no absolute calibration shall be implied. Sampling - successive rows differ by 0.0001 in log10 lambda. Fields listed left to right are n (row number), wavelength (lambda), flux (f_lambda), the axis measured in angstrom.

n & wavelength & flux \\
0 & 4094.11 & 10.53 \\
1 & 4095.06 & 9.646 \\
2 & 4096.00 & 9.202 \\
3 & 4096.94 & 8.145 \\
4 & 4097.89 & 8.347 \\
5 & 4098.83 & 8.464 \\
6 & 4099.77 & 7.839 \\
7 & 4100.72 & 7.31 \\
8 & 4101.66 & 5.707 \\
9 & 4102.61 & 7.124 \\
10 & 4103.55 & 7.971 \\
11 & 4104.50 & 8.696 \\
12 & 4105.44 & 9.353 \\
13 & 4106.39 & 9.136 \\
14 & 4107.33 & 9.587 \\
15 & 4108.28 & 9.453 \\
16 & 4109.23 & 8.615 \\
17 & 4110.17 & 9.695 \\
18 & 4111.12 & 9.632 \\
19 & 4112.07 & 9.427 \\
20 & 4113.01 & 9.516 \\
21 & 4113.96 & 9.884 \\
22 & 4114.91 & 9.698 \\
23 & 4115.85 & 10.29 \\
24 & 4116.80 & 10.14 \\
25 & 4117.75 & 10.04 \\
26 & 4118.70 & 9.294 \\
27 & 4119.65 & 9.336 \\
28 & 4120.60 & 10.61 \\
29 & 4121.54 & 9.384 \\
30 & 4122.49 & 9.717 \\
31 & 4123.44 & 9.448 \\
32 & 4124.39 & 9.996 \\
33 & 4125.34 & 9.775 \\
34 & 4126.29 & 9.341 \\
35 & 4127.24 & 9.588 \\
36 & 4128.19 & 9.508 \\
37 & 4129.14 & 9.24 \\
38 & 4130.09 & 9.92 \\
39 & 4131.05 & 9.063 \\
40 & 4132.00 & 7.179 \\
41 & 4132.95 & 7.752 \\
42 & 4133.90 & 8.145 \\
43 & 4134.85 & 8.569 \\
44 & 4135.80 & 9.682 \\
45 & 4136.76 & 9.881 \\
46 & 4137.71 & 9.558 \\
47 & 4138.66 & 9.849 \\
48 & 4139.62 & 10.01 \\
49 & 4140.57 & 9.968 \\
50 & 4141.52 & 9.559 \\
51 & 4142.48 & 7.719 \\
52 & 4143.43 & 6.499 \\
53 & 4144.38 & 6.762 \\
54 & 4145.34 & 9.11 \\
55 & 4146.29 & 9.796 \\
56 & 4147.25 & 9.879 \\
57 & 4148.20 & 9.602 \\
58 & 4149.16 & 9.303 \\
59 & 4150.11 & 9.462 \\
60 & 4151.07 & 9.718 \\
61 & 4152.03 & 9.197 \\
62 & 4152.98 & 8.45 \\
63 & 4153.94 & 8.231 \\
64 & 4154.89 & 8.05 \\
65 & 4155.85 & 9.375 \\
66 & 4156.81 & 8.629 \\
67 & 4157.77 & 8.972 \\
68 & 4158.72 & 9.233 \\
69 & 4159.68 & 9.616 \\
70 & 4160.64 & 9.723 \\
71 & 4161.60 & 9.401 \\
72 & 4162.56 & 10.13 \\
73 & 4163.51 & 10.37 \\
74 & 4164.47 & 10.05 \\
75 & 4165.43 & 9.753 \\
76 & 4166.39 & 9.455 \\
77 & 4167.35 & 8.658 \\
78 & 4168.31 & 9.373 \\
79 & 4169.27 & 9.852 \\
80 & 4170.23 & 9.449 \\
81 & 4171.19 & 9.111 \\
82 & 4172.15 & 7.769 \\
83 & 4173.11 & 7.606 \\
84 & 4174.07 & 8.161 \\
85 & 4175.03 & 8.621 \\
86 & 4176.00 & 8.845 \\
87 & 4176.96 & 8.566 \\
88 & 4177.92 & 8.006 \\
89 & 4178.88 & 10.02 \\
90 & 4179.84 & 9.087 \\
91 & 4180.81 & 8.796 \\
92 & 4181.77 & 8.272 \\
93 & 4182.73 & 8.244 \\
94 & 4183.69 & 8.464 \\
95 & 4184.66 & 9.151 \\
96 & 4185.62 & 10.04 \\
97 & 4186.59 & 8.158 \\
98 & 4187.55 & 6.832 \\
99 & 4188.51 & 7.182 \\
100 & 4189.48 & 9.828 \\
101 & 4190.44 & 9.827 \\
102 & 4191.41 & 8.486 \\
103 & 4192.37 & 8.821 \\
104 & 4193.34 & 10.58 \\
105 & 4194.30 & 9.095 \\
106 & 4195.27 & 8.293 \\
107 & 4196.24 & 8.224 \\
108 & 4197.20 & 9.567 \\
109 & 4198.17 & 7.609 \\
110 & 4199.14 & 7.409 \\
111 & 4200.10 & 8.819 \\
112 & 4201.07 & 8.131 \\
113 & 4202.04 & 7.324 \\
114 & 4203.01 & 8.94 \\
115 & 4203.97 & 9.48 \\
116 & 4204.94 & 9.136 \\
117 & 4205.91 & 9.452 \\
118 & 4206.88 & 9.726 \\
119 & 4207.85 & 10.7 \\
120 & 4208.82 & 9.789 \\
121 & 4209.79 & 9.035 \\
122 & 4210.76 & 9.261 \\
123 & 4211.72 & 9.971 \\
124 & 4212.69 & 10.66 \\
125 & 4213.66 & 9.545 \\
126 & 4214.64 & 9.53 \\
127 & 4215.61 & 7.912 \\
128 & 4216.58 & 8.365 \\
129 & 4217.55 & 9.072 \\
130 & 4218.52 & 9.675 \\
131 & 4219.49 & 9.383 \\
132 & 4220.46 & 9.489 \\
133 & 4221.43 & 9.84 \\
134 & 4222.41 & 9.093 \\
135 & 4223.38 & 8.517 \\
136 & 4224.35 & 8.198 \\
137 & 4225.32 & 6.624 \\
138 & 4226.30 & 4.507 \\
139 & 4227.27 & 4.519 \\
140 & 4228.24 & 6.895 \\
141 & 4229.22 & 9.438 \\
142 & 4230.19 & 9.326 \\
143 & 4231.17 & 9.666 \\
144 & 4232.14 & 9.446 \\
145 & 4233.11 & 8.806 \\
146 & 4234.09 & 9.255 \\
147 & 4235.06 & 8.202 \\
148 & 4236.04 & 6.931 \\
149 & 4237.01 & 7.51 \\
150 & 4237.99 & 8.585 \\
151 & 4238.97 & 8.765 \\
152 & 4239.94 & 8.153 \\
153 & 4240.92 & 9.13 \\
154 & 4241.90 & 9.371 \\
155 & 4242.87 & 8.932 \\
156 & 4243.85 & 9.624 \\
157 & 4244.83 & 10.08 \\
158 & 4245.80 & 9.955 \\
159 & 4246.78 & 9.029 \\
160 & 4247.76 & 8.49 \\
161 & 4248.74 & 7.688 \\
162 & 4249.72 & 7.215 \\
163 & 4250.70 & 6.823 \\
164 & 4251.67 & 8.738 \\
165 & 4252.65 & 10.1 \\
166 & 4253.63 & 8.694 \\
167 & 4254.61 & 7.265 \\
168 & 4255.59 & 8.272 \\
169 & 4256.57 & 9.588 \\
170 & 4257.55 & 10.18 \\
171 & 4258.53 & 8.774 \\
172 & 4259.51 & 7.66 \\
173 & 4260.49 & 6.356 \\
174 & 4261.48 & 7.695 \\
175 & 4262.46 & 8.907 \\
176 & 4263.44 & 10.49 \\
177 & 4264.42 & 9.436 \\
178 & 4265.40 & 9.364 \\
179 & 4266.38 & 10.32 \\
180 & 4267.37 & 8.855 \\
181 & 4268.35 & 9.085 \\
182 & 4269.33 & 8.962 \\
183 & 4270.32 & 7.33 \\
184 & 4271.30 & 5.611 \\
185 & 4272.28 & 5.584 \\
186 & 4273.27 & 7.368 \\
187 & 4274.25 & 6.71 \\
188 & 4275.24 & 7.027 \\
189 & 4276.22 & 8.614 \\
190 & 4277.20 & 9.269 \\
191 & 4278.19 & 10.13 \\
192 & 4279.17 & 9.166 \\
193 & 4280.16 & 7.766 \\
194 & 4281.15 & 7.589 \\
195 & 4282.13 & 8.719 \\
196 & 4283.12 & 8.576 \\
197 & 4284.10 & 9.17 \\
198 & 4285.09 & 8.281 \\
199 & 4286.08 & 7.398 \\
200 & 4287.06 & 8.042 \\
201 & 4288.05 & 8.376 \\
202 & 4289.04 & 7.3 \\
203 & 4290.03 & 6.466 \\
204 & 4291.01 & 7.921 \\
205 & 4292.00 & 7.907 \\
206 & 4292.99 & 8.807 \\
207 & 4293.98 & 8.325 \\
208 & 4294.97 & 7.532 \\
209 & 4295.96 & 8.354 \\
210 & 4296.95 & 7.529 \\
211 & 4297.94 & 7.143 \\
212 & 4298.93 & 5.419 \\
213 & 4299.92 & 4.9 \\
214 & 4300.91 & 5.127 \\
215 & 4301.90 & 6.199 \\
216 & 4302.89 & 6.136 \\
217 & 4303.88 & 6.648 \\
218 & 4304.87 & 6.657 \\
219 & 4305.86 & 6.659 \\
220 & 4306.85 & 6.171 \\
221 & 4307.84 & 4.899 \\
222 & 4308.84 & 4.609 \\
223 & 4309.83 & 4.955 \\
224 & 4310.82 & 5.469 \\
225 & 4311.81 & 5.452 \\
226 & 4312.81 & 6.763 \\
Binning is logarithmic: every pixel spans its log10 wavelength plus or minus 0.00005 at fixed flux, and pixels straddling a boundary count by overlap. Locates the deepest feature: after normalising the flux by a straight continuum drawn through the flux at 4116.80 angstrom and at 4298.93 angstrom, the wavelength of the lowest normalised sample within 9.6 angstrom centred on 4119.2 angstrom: 4118.70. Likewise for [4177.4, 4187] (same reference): 4177.92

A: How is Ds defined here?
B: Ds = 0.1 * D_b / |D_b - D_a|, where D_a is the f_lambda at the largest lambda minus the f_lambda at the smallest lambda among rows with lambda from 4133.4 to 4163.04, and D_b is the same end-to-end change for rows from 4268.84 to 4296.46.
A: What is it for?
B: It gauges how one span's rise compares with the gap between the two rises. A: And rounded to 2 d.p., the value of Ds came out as -0.02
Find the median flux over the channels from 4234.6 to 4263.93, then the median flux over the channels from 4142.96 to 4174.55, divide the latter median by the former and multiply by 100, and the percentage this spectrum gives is 108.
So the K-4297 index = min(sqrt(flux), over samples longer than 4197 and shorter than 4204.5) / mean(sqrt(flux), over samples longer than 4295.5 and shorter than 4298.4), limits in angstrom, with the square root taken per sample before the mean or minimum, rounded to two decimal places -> 0.98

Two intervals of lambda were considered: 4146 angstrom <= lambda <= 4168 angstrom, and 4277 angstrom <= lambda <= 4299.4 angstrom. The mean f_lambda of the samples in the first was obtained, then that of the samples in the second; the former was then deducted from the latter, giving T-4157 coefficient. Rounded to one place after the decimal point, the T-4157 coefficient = -1.3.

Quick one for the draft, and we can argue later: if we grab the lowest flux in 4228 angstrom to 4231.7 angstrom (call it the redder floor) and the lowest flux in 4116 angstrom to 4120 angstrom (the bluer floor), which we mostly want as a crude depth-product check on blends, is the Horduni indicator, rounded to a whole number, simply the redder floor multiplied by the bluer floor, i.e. 64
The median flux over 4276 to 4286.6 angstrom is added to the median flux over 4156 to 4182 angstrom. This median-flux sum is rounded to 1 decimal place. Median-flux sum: 17.7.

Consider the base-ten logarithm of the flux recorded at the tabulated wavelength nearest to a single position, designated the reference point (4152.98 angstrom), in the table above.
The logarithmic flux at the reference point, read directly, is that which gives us 0.93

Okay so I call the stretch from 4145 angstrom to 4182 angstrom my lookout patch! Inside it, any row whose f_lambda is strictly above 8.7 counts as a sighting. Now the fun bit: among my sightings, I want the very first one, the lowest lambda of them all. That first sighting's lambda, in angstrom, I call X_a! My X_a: 4145.34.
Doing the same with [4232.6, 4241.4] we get 4233.11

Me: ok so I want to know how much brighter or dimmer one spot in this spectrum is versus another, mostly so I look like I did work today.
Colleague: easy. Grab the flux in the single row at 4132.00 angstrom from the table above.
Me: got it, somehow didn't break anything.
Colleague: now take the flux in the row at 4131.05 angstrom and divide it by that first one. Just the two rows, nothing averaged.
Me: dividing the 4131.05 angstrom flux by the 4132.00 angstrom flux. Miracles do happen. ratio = 1.3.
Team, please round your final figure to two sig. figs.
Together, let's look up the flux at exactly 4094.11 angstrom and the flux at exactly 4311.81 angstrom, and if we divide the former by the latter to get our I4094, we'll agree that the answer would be 1.9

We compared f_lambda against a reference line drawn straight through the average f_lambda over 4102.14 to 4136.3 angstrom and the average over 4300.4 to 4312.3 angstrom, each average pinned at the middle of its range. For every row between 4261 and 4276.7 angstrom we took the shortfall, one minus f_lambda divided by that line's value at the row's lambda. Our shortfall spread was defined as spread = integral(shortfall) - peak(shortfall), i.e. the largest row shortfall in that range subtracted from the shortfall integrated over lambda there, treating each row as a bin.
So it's -4.4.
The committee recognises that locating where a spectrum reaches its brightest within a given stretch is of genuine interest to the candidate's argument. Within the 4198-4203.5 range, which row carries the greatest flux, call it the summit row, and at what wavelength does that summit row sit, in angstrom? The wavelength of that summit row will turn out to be 4203.01 angstrom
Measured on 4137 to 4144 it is 4139.62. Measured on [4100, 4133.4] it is 4120.60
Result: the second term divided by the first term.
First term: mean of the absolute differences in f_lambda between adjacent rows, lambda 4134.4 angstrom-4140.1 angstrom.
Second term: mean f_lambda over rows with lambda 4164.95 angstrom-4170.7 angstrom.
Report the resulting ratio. 23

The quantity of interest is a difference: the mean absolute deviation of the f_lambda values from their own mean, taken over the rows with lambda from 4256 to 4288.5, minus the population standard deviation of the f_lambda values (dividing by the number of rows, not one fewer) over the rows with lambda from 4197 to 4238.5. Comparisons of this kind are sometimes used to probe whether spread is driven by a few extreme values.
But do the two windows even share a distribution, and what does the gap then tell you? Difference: -0.3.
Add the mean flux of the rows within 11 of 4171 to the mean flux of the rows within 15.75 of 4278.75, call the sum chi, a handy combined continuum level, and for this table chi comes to 17.3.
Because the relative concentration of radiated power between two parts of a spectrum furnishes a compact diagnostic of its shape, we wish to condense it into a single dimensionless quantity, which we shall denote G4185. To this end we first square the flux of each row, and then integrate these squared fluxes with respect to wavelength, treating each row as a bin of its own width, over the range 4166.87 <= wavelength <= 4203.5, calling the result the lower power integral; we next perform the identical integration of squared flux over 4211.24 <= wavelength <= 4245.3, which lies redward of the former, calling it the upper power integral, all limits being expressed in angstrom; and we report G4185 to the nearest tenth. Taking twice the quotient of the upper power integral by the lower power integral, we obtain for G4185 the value 1.9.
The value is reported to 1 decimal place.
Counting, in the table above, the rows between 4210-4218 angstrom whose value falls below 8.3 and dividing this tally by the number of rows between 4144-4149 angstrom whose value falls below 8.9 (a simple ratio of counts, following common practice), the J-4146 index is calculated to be 1.0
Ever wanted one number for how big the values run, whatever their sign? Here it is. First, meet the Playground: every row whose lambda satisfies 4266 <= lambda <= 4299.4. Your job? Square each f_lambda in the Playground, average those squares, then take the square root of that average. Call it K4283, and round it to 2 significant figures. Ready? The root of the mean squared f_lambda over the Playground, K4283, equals 8.0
